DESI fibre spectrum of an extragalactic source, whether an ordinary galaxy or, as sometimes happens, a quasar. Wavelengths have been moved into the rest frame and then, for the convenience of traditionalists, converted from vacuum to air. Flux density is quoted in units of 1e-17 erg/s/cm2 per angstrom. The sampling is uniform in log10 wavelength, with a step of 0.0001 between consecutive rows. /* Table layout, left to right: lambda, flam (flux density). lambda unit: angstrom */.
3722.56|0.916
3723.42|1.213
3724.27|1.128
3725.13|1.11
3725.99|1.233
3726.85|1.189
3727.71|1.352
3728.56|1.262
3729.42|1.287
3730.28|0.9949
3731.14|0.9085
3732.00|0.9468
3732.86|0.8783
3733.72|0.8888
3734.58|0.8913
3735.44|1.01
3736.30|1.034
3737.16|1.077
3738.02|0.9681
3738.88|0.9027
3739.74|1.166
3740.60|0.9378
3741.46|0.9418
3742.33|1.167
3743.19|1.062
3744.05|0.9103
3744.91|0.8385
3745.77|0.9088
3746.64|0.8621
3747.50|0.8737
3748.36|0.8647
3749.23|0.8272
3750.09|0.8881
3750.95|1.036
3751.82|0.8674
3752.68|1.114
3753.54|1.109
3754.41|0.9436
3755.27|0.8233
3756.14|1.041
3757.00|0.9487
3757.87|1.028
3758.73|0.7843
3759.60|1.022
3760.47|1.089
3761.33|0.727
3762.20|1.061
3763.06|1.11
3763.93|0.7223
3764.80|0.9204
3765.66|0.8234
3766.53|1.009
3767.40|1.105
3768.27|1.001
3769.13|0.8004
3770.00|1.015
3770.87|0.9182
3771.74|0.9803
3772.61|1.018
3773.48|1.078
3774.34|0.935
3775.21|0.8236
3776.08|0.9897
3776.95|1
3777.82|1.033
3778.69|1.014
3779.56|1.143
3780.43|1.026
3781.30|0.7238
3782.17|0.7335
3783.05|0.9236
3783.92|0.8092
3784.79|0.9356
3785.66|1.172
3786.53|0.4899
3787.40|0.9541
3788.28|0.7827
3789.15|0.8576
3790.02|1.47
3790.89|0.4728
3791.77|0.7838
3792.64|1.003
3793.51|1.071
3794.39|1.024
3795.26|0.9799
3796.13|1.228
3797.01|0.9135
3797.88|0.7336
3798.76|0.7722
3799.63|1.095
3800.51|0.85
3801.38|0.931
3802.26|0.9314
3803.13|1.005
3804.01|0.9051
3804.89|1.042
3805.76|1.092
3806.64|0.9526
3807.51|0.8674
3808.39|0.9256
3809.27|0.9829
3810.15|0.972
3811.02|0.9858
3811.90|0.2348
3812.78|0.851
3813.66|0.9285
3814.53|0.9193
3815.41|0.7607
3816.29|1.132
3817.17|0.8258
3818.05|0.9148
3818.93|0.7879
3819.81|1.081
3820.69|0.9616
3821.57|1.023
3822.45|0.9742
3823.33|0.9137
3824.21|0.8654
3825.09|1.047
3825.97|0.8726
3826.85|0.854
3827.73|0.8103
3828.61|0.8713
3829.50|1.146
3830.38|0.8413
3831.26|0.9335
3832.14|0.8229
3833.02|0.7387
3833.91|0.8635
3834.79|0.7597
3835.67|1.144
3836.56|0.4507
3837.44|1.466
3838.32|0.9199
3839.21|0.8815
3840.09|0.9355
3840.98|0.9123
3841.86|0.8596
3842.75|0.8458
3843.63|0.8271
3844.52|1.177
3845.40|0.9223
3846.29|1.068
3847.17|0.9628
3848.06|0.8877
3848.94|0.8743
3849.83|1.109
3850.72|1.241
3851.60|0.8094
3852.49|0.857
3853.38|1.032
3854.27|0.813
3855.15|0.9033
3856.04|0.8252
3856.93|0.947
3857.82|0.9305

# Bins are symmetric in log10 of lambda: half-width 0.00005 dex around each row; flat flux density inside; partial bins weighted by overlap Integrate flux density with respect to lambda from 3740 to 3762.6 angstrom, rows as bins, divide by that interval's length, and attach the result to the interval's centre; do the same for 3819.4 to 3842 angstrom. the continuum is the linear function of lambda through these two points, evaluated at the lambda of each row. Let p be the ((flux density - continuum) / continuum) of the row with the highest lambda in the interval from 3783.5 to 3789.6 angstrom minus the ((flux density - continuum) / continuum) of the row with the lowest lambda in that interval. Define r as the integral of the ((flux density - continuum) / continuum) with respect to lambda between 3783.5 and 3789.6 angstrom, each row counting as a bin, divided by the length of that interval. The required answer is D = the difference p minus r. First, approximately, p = 0.05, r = -0.084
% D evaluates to 0.14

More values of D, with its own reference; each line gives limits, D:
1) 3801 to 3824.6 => -0.05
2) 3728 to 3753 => -0.17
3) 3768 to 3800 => 0.12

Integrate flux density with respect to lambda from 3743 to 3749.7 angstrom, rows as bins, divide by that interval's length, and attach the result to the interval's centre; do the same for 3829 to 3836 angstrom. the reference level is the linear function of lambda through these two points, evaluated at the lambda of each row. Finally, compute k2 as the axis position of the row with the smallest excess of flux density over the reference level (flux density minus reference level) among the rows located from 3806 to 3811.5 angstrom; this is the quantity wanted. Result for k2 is 3807.51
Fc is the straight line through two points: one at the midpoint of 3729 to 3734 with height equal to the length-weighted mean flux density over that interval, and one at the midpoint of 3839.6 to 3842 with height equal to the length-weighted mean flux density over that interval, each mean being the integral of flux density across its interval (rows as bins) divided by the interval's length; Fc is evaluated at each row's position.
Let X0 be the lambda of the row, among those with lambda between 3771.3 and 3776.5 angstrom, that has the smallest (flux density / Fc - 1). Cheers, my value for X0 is 3775.21 angstrom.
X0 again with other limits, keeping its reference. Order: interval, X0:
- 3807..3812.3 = 3811.90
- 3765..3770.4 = 3769.13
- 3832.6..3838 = 3836.56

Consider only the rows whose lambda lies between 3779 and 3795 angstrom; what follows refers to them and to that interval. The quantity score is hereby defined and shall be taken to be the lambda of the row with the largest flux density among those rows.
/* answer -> 3790.02 angstrom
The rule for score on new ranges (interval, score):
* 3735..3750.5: 3742.33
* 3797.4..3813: 3799.63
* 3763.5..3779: 3767.40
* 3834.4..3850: 3837.44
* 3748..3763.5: 3752.68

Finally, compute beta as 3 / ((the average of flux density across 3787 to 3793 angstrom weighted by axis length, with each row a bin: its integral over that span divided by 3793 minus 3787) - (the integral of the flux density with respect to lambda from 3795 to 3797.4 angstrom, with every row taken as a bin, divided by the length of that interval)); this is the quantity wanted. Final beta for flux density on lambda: -21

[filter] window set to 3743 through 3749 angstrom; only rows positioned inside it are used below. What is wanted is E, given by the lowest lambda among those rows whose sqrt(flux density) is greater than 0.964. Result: 3743.19 angstrom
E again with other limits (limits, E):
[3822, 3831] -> 3822.45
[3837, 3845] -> 3837.44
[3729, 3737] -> 3729.42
